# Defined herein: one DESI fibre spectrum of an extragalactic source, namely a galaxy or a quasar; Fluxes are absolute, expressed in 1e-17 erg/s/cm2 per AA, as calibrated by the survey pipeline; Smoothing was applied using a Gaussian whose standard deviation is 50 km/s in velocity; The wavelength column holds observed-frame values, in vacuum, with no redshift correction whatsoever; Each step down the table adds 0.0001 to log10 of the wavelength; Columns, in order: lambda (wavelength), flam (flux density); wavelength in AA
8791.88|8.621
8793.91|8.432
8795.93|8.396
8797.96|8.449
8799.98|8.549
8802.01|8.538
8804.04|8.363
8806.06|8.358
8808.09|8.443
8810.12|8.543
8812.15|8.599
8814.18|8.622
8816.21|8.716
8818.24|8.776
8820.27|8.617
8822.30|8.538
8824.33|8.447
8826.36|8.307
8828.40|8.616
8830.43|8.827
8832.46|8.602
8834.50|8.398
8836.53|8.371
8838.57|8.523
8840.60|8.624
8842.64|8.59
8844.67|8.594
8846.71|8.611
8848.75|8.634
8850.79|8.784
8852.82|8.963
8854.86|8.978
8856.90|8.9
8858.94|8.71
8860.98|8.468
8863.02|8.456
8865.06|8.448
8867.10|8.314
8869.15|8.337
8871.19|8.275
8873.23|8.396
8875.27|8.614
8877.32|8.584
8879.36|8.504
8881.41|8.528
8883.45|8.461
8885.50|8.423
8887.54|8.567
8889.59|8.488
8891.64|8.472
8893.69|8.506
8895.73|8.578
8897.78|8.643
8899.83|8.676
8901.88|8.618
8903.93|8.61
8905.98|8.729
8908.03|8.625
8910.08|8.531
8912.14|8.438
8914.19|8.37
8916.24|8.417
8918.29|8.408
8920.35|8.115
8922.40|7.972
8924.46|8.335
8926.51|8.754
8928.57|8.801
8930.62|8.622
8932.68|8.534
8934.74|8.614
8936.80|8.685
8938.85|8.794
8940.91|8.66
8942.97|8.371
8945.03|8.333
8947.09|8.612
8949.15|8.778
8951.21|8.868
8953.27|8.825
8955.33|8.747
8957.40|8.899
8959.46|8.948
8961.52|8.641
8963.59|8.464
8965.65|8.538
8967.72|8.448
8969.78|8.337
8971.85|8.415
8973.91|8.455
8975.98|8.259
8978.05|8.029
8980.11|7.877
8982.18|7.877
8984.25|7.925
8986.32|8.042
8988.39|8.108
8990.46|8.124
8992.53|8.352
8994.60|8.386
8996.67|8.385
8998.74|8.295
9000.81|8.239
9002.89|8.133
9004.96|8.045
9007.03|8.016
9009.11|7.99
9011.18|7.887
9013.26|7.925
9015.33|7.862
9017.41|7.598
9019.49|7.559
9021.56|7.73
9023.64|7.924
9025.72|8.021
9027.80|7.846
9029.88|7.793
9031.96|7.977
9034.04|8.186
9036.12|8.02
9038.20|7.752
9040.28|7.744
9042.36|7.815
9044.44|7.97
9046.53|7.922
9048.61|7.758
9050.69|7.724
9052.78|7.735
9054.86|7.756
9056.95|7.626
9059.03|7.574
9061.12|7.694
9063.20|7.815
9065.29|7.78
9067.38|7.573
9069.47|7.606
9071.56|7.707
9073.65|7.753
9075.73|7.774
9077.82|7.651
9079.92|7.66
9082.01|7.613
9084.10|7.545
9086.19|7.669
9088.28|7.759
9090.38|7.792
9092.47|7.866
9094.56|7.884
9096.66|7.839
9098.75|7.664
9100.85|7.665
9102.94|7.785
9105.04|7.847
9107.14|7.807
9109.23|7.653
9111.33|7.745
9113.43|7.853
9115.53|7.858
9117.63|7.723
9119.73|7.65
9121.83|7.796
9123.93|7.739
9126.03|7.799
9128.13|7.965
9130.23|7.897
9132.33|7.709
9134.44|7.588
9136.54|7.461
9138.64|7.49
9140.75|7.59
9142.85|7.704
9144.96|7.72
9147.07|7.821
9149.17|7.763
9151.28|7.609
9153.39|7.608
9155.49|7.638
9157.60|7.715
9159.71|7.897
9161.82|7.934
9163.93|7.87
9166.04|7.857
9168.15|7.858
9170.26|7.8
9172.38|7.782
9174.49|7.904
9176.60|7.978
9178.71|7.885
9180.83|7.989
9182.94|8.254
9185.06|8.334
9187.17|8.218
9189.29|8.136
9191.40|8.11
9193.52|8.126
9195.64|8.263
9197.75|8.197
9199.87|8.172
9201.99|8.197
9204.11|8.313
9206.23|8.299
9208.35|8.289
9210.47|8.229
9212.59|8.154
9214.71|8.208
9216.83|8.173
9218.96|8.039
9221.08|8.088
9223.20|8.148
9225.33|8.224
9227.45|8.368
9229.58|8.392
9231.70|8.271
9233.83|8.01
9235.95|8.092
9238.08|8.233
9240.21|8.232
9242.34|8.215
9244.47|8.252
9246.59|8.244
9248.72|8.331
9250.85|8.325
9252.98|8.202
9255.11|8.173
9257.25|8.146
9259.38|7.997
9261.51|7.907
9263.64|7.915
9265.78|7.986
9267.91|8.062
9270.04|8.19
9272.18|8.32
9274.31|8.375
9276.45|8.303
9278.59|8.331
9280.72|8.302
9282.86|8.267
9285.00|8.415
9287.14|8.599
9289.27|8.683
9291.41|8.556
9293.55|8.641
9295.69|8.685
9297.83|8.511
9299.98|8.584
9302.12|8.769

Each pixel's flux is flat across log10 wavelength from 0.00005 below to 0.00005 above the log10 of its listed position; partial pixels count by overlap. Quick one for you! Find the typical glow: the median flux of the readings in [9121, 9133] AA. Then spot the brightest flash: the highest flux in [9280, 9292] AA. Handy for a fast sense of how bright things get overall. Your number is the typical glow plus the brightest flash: 16.5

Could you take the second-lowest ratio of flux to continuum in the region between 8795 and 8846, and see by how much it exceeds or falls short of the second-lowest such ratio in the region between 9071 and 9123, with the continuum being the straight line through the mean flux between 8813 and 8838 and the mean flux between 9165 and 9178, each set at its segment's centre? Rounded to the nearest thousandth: 0.025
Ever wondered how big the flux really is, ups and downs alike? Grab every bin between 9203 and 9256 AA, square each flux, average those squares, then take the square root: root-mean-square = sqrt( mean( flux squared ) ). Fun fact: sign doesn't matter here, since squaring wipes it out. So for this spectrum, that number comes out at 8.22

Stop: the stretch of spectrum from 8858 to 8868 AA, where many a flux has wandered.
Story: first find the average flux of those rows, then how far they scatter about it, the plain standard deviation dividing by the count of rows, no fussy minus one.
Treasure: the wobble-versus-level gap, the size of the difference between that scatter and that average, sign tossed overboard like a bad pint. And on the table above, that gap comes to 8.4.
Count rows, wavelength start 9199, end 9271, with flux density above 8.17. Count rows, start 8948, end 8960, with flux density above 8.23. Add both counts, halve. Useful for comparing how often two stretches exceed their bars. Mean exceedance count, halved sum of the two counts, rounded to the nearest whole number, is 14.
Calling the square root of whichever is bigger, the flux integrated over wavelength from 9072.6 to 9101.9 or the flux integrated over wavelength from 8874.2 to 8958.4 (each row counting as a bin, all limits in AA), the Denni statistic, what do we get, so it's 27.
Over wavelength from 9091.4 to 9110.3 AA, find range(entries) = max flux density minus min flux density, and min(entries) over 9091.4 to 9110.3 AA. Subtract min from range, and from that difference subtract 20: -27.4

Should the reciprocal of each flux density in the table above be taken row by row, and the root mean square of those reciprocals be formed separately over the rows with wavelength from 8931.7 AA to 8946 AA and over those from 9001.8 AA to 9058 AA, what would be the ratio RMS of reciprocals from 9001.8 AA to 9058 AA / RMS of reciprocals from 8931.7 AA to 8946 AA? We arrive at 1.09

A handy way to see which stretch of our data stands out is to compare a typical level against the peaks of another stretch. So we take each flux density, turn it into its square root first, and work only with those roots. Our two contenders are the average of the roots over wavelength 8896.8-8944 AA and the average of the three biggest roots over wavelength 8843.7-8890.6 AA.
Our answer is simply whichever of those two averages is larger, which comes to 2.99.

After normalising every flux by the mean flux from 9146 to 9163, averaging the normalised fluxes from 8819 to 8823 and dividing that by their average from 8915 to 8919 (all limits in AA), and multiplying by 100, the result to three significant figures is 102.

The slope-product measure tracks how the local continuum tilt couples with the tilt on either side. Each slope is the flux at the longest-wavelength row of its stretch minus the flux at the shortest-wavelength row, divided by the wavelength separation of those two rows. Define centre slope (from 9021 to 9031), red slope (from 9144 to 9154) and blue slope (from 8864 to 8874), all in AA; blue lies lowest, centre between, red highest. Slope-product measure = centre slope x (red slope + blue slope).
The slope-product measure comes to -0.0001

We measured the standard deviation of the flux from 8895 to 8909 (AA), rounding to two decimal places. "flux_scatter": 0.05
